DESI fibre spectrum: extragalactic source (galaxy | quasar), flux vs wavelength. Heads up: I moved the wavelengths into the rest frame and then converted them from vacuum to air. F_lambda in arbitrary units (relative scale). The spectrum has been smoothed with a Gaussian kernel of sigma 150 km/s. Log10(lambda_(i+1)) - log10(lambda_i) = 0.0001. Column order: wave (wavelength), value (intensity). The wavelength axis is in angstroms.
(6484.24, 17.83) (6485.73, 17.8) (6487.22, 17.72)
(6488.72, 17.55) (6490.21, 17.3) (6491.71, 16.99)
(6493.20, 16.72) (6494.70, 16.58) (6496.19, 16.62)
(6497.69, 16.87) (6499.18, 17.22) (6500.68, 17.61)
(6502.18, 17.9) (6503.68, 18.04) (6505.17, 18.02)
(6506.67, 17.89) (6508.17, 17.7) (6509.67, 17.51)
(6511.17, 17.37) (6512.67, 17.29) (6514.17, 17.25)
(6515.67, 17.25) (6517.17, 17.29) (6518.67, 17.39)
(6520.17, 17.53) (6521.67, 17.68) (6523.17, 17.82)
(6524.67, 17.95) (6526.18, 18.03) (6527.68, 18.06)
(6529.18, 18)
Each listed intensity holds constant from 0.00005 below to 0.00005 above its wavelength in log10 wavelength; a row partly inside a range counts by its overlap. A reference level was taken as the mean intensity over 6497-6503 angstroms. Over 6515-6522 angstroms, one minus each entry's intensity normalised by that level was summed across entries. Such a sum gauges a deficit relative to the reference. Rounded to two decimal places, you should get -0.01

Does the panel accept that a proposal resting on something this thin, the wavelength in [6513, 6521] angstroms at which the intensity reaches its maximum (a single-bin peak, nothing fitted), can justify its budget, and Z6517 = 6520.17 angstroms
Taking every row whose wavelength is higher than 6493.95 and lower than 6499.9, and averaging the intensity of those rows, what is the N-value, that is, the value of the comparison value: 16.8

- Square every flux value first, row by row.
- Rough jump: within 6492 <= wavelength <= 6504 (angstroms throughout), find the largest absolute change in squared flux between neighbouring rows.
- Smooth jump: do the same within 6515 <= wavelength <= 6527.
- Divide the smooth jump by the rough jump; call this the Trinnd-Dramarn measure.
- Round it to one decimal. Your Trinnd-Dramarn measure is 0.4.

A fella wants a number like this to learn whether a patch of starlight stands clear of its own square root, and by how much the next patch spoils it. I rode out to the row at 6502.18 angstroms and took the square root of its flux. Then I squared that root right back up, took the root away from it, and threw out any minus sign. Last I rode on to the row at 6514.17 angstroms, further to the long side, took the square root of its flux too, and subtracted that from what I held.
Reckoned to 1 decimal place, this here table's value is 9.5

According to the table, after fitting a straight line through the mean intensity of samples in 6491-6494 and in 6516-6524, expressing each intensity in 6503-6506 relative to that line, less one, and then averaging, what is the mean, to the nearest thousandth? 0.051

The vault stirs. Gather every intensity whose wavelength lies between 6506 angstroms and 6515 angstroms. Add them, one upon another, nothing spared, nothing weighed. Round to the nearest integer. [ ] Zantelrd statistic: 105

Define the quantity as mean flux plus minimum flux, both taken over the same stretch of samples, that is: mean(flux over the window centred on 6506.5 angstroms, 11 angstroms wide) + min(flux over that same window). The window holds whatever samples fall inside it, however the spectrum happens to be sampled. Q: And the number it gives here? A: 35.1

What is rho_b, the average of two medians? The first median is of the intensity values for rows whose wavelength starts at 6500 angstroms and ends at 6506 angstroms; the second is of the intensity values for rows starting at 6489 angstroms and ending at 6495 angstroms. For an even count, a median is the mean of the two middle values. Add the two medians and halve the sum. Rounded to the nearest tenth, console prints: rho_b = 17.4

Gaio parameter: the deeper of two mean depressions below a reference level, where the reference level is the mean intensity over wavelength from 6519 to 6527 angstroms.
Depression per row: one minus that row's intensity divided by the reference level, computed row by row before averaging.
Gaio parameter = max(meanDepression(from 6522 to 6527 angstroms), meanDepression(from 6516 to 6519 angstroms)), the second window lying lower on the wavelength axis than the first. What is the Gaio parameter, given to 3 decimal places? 0.026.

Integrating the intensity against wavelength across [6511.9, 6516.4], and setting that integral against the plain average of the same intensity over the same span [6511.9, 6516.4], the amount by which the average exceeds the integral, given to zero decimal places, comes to -60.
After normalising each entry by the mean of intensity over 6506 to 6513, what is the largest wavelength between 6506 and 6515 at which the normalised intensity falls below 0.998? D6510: 6514.17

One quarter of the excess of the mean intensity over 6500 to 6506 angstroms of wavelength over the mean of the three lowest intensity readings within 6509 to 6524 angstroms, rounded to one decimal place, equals 0.2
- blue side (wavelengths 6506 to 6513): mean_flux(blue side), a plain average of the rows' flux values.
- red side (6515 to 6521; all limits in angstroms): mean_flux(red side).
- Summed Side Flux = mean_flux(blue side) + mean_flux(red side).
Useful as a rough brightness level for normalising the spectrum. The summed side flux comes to 34.9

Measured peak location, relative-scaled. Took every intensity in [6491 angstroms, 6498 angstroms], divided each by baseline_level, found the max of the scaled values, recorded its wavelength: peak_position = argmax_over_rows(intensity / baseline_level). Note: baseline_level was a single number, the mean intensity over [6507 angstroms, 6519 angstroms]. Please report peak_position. 6491.71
